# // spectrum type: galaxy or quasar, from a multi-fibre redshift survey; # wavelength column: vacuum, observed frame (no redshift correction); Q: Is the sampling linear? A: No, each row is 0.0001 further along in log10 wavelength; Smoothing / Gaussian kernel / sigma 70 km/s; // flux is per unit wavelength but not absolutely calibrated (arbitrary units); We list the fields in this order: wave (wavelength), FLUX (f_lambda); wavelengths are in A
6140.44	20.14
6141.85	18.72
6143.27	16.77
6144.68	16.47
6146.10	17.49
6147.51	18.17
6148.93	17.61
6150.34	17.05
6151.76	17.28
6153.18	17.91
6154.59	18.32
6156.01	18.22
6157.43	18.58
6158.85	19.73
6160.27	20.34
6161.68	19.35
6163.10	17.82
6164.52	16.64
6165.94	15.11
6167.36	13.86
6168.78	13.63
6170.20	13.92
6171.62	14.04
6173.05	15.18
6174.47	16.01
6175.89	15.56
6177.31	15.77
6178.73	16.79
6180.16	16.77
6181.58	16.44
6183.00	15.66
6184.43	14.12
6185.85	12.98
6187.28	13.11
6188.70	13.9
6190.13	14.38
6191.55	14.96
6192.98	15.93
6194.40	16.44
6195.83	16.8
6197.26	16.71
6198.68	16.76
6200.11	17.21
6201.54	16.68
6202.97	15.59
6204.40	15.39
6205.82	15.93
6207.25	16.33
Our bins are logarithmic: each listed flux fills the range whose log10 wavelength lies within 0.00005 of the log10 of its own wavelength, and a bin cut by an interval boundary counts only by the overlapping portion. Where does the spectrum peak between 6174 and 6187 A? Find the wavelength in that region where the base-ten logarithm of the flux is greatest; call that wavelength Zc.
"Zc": 6178.73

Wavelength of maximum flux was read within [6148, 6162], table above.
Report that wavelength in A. 6160.27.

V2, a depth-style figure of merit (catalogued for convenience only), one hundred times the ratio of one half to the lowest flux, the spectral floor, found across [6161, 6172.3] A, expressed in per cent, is 3.7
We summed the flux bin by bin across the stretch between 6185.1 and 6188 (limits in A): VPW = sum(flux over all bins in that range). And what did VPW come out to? 26.1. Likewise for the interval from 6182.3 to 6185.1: 29.8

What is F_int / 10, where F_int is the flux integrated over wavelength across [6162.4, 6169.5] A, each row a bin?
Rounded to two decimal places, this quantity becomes 10.94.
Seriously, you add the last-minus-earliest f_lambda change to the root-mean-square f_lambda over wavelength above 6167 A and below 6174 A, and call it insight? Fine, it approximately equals 15.5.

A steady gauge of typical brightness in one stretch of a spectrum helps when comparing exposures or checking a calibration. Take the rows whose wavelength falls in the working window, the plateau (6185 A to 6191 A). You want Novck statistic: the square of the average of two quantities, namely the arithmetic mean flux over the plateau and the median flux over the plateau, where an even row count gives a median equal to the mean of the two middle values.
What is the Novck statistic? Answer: 184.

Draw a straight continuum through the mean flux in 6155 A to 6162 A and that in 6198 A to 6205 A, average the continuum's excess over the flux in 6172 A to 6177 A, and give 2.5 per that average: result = 1.0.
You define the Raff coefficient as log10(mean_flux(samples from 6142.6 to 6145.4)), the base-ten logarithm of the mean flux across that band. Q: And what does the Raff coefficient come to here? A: 1.22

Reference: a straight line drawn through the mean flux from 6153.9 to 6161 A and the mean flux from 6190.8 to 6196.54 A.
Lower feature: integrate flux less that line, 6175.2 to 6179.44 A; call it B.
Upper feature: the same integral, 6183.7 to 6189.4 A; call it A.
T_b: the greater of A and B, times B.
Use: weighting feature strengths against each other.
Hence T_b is 33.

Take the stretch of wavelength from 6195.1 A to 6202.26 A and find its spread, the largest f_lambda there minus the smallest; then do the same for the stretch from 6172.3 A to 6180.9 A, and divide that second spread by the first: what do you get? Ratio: 3.0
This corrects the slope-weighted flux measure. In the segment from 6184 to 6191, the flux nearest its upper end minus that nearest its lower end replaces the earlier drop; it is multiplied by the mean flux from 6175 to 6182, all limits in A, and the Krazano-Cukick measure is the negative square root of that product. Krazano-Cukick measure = -2.1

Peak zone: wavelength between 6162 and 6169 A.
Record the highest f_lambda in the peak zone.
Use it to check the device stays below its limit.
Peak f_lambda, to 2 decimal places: 17.82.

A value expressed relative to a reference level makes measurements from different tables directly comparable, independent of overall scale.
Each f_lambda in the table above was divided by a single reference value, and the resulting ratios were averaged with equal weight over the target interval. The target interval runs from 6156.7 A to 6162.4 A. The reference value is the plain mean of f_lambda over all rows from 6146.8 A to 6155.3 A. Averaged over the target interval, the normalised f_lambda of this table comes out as 1.10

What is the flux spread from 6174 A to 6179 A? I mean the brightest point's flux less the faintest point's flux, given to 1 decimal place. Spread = 1.2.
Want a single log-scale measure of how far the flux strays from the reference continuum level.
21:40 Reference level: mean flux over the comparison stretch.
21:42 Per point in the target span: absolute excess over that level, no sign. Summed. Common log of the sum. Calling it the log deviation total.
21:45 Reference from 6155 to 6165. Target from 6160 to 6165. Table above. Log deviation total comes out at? 0.72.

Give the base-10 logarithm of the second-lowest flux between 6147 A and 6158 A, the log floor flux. 1.24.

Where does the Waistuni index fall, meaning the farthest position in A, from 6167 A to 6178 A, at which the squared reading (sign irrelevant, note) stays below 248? 6175.89 A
